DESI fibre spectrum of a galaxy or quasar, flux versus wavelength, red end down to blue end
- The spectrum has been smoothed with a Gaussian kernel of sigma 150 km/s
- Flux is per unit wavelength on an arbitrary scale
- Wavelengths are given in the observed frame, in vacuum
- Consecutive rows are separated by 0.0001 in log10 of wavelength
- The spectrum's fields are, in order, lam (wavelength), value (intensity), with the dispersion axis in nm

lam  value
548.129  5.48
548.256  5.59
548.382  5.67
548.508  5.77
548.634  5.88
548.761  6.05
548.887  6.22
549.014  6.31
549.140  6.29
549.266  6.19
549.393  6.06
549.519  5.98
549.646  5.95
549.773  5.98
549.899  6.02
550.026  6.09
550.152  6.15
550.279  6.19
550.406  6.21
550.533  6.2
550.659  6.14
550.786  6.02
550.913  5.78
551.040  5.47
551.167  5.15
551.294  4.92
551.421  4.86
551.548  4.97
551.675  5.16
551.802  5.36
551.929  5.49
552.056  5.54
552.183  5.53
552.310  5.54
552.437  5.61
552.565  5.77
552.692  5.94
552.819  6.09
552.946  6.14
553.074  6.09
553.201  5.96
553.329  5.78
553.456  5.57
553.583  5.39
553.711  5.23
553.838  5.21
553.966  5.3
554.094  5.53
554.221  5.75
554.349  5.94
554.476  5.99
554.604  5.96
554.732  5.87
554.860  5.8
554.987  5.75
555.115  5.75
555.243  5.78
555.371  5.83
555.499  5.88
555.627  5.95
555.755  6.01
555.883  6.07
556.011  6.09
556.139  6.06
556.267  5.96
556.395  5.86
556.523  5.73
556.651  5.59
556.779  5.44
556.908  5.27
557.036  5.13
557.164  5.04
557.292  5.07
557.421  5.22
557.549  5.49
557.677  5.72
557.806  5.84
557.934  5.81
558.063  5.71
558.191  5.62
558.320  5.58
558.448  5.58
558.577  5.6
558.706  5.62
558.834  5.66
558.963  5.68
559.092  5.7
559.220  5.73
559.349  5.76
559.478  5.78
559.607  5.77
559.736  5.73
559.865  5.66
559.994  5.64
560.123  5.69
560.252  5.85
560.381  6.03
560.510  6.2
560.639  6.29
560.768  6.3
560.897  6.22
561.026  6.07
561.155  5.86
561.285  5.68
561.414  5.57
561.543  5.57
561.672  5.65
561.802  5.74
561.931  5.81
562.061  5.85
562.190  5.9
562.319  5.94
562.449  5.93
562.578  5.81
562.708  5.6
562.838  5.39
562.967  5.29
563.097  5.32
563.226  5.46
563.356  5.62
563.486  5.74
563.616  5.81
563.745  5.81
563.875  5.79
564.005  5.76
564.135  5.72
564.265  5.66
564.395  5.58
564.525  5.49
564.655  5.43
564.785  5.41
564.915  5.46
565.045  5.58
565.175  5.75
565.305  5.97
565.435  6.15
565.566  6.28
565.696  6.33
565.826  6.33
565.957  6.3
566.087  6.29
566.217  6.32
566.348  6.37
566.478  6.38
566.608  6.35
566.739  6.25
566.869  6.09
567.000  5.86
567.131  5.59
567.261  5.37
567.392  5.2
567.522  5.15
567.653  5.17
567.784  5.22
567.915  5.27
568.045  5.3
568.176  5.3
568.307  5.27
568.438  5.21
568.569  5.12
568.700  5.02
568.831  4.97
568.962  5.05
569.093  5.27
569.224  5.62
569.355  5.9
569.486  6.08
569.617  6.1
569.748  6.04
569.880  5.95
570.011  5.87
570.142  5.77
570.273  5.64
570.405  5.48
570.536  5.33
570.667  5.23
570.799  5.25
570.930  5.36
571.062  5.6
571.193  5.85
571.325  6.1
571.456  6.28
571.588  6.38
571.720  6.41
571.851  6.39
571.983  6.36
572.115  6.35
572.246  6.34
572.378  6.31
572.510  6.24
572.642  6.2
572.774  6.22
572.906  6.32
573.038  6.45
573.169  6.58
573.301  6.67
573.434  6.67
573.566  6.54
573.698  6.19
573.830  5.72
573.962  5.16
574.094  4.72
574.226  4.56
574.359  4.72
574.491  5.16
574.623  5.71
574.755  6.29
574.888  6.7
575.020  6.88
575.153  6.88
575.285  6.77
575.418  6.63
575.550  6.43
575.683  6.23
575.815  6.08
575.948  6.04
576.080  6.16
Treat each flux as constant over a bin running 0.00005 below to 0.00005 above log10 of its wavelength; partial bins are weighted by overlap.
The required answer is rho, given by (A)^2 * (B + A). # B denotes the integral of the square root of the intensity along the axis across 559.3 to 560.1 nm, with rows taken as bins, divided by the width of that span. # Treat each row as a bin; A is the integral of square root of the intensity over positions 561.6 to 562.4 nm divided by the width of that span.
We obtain 27.9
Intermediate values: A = 2.411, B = 2.39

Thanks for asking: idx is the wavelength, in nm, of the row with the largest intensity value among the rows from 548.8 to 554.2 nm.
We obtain 549.014 nm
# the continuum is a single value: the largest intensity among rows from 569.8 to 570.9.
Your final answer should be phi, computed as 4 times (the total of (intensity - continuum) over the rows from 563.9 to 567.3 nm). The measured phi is -3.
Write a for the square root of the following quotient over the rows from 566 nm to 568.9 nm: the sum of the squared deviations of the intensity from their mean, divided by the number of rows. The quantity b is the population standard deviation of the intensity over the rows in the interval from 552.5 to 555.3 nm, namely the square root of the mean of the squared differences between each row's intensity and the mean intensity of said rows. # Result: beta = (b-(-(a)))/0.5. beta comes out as 1.56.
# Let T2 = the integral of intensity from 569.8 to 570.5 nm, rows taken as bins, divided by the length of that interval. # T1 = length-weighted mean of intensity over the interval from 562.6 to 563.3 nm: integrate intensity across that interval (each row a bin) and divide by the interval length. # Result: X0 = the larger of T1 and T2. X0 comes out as 5.73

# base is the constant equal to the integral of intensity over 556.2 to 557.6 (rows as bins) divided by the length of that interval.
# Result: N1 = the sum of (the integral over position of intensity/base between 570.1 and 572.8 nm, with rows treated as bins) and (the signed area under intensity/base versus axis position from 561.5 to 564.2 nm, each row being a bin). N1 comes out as 5.8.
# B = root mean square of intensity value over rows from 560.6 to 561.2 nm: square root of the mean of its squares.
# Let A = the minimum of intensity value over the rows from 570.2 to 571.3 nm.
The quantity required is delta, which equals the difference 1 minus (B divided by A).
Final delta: -0.18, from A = 5.23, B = 6.15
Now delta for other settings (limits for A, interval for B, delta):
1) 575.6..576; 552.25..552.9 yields 0.04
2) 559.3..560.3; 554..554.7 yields -0.03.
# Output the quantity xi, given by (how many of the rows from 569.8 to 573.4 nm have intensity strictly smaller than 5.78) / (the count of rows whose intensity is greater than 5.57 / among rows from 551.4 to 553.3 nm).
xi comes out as 1.1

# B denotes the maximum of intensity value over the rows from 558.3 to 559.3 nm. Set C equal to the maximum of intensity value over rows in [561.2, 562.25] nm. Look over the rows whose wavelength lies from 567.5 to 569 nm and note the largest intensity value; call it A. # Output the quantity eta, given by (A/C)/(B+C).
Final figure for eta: 0.0772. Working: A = 5.3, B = 5.73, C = 5.9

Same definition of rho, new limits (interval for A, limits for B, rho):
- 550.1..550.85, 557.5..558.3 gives 29.9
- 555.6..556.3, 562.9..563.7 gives 29.0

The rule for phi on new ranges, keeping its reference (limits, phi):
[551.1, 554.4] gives -44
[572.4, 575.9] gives 16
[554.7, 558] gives -27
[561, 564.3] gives -25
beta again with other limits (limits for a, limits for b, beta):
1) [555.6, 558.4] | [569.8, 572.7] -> 1.48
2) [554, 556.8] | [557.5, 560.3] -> 0.52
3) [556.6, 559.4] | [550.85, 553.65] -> 1.21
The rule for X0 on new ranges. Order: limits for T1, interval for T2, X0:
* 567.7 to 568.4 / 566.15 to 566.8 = 6.34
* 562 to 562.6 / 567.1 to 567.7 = 5.90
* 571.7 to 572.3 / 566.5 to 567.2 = 6.38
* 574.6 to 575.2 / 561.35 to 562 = 6.53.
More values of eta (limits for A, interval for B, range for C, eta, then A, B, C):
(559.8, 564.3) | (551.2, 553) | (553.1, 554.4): 0.0874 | 6.3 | 6.14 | 5.96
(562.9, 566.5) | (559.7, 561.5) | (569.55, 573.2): 0.0753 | 6.38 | 6.3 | 6.58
